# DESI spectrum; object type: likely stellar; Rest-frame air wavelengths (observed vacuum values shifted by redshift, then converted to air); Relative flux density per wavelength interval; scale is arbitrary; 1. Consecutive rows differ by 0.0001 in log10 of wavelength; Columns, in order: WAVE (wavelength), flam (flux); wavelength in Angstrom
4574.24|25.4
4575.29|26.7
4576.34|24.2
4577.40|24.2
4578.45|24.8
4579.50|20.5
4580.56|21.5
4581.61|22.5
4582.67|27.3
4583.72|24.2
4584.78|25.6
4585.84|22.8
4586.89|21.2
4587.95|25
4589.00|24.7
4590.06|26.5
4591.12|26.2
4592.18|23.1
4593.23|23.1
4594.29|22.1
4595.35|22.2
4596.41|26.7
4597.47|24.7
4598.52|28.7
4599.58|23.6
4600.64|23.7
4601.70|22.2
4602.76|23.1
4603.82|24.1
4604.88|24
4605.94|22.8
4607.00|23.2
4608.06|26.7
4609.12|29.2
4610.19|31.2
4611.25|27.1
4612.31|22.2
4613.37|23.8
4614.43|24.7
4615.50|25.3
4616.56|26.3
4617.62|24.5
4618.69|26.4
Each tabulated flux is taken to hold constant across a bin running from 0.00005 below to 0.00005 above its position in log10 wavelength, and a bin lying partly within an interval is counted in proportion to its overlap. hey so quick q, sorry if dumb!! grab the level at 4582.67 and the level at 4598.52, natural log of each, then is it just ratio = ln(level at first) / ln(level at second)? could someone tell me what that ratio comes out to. 0.99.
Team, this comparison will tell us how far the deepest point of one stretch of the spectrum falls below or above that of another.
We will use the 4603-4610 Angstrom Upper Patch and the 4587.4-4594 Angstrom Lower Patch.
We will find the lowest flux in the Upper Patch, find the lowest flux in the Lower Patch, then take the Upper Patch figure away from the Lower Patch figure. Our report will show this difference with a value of 0.30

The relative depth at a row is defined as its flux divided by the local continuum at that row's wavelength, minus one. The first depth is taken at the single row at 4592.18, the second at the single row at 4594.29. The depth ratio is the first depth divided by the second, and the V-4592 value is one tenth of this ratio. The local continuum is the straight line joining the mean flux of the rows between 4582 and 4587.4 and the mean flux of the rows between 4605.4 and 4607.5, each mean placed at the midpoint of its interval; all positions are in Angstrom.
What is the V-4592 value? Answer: 0.04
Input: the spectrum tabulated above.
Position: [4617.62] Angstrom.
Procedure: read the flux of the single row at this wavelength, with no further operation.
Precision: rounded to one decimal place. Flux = 24.5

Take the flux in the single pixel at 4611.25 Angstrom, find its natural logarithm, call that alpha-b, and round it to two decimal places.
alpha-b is 3.30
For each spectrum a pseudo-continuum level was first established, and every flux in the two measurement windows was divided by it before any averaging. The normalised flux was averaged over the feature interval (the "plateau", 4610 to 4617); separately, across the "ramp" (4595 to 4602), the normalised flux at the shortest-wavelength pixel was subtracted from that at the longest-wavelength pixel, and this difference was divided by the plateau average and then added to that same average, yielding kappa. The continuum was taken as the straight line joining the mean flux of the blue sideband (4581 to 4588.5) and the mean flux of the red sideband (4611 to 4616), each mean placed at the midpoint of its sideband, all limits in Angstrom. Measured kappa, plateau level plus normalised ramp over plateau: 1.04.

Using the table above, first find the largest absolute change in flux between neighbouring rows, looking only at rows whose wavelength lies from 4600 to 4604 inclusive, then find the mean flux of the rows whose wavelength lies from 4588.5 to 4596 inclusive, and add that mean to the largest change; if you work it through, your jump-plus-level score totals 25.5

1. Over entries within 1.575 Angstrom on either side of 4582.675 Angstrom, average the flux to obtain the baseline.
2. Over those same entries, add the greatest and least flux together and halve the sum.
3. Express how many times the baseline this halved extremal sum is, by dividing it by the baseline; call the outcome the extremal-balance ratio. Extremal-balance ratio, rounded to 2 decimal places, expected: 1.01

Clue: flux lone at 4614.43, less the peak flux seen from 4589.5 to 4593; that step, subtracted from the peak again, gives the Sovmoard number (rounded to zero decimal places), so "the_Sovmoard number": 28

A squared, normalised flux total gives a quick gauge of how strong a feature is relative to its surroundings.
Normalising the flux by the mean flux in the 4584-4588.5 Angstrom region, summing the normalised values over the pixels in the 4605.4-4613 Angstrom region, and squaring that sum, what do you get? 59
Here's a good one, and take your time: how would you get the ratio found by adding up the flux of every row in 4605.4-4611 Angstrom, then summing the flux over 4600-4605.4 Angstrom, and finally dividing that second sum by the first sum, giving 0.88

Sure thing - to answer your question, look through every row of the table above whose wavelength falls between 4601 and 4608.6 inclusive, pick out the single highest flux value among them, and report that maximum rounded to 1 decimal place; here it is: 26.7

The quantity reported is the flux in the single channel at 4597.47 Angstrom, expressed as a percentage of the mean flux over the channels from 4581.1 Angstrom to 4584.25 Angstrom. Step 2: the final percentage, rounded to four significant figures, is 100.1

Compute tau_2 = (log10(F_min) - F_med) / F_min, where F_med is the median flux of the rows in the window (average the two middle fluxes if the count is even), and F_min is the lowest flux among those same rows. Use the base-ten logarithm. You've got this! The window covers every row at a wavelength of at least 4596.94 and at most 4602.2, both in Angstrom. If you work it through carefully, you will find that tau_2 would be -1.01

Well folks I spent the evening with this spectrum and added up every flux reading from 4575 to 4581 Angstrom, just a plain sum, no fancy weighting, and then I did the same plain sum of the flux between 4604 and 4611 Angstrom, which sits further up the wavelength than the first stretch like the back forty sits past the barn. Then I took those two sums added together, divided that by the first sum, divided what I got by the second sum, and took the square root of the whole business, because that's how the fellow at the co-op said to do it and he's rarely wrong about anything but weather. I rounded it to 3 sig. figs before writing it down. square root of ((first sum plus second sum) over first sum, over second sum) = 0.116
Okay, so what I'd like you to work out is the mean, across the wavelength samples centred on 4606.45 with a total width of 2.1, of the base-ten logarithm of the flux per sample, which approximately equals 1.36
